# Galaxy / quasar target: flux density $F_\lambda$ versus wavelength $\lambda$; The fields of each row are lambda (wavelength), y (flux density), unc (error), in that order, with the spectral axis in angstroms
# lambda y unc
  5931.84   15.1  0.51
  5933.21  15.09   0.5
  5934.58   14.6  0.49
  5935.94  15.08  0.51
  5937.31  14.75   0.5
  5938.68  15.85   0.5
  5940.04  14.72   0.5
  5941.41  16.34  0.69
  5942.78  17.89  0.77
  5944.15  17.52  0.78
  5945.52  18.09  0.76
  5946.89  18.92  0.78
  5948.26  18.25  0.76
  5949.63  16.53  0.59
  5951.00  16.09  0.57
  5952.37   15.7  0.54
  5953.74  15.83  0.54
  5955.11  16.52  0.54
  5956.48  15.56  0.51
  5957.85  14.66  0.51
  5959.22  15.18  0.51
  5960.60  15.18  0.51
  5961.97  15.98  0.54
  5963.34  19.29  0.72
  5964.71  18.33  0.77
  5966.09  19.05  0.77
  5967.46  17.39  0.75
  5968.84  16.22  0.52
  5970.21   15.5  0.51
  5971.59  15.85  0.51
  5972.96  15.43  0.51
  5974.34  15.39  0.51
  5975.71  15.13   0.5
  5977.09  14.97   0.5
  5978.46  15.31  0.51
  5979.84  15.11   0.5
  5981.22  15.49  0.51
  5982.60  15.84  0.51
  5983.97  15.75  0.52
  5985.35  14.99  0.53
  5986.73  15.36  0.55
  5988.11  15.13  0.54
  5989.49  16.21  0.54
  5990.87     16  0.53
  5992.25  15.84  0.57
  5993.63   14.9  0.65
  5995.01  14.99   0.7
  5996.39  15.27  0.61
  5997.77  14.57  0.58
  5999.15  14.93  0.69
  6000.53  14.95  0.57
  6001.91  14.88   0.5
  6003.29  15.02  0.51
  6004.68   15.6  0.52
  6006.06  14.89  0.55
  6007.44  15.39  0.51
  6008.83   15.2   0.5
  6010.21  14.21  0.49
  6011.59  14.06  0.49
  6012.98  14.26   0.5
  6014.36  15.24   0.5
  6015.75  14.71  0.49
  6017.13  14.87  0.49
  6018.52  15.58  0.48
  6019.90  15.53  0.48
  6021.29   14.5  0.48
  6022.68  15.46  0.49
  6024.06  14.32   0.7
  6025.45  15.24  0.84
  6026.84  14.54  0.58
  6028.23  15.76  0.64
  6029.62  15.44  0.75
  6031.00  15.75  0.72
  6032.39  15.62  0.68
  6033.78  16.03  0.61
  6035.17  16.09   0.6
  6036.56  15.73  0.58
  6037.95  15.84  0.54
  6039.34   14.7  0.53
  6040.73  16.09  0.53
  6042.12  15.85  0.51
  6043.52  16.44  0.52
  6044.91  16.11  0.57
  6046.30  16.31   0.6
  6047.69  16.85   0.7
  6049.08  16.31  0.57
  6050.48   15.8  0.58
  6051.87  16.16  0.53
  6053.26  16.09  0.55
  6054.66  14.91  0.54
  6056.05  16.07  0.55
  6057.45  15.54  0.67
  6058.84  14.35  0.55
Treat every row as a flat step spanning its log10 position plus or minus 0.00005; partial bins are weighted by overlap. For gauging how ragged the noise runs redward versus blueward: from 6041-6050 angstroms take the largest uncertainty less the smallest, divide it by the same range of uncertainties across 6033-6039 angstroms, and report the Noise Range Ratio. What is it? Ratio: 2.7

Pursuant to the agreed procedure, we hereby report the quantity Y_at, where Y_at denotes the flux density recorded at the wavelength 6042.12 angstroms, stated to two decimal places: 15.85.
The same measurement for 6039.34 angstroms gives 14.70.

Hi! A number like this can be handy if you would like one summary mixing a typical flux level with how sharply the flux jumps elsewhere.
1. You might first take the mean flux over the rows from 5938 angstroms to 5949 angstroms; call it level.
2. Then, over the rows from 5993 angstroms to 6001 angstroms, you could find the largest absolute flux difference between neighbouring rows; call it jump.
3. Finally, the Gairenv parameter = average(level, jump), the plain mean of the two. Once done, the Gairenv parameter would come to 8.95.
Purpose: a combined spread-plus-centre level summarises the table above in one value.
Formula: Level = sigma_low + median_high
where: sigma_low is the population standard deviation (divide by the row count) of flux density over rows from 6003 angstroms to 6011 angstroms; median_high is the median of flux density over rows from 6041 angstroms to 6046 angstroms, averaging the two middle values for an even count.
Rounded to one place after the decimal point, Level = 16.6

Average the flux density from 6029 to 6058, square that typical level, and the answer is 253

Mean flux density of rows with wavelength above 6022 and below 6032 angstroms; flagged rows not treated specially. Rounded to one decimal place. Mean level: 15.2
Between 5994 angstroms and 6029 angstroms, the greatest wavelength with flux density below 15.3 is 6026.84 angstroms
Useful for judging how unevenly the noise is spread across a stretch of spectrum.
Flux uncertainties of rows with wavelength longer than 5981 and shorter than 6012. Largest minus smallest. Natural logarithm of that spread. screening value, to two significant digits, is -1.6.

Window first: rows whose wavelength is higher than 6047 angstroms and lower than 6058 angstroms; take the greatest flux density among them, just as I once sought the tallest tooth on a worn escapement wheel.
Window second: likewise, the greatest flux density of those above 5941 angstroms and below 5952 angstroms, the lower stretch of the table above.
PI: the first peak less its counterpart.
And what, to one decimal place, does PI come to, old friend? -2.1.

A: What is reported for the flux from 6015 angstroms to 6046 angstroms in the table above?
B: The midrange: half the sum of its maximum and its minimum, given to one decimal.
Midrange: 15.4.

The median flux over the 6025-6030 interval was 15.3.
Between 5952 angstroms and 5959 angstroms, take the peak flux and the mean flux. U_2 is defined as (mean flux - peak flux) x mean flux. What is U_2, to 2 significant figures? -14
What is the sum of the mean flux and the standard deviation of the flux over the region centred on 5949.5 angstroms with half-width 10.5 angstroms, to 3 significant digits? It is 17.8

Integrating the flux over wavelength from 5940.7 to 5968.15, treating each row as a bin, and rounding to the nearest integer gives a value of 464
